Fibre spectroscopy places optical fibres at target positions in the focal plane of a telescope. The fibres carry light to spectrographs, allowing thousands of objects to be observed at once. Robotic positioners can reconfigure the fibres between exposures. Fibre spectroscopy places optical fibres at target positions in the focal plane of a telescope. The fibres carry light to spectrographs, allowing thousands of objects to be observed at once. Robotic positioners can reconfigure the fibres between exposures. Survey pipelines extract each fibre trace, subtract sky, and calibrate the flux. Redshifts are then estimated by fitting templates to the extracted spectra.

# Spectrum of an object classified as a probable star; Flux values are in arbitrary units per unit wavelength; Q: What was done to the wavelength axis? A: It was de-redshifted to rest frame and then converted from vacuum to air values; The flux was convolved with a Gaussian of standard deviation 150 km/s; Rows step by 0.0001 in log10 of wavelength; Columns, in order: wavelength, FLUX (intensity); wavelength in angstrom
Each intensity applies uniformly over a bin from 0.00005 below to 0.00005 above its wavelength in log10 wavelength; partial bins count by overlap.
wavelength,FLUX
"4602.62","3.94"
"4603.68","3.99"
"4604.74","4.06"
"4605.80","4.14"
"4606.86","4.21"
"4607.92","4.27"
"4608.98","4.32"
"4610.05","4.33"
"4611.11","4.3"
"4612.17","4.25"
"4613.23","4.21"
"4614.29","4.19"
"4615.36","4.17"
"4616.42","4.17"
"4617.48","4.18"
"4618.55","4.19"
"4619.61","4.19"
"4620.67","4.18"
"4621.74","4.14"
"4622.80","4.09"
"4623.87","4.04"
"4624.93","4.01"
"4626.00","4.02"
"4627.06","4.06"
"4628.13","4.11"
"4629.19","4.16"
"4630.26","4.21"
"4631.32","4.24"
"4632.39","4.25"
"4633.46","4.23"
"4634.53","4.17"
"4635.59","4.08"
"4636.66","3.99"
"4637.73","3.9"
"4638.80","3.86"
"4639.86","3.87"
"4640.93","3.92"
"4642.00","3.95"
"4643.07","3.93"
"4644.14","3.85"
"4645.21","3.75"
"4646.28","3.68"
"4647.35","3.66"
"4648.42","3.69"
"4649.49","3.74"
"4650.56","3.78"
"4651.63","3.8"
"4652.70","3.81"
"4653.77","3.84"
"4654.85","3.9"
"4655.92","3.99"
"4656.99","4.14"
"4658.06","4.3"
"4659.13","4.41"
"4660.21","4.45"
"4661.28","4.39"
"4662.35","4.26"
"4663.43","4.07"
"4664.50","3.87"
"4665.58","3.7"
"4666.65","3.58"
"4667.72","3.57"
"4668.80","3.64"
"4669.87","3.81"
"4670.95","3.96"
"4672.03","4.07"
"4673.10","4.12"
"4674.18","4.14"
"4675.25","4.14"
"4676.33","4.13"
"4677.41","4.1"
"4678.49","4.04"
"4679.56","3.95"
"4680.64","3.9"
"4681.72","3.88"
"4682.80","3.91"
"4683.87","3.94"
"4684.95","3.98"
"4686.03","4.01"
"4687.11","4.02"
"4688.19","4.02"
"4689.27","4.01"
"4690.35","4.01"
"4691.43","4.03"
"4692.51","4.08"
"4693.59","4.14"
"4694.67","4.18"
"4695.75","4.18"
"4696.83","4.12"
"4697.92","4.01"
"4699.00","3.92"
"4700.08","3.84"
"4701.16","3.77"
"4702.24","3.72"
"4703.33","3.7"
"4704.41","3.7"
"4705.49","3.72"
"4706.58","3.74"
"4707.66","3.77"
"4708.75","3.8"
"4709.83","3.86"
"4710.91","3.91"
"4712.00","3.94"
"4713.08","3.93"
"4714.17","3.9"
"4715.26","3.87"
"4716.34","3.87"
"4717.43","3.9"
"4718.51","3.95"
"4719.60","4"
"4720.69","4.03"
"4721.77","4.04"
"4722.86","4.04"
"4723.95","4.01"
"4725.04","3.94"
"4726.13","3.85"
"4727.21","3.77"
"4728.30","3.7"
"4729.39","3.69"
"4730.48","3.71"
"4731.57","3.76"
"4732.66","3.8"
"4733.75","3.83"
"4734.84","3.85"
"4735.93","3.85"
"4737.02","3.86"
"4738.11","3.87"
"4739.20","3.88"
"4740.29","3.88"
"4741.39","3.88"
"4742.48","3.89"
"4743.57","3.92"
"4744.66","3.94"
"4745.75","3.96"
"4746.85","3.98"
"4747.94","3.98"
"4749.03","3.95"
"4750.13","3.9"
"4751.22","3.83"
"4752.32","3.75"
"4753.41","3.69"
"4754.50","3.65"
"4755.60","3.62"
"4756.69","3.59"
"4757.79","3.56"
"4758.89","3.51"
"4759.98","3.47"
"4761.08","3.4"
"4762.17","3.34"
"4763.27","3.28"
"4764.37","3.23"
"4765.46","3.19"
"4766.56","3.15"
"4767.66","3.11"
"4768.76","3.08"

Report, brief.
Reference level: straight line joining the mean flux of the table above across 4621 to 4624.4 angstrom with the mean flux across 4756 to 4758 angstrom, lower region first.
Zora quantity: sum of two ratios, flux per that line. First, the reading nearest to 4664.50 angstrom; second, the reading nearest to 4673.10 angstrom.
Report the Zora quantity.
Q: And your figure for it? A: 2.04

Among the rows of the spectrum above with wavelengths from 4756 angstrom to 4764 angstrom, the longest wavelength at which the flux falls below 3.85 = 4763.27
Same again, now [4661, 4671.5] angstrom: 4669.87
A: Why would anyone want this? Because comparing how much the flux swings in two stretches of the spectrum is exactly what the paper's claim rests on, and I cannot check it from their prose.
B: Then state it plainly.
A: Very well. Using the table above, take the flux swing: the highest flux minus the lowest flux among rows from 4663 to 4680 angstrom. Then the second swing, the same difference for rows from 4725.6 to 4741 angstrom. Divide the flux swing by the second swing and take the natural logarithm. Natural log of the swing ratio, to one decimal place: 1.1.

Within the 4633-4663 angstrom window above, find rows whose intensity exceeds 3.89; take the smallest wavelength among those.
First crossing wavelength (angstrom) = 4633.46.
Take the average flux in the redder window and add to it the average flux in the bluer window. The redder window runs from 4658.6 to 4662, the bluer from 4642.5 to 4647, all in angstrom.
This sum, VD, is 8.2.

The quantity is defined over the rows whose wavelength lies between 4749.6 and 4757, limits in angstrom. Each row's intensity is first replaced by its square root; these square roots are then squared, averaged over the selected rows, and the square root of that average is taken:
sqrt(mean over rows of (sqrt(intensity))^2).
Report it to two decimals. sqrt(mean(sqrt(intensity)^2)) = 1.93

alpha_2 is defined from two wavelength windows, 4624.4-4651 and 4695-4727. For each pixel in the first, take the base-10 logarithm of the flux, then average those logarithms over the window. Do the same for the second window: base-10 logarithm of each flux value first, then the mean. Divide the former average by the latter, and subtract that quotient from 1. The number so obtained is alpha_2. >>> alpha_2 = -0.012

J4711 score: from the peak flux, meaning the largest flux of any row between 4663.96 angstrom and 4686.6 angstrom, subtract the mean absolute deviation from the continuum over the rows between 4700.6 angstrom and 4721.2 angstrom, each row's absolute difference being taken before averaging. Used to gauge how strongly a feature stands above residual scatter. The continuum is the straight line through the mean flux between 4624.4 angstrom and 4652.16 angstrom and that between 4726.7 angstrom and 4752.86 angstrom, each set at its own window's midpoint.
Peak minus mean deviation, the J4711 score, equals 4.05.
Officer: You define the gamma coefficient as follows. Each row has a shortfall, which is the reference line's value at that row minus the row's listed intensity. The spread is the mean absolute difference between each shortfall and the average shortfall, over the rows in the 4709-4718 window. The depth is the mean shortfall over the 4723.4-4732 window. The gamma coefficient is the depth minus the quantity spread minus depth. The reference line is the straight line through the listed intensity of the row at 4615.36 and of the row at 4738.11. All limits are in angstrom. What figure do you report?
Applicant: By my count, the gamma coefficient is 0.2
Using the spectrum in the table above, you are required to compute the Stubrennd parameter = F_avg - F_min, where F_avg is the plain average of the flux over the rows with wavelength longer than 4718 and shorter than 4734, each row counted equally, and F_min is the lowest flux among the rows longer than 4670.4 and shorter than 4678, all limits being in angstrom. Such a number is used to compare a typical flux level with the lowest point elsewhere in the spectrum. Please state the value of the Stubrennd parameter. -0.09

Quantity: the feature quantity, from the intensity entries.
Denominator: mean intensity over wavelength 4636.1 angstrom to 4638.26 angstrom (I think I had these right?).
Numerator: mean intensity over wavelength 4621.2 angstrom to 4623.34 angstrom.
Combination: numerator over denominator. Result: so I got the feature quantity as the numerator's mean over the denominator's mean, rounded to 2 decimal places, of 1.04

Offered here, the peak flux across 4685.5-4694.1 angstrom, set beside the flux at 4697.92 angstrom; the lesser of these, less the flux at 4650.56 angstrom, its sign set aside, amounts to 0.23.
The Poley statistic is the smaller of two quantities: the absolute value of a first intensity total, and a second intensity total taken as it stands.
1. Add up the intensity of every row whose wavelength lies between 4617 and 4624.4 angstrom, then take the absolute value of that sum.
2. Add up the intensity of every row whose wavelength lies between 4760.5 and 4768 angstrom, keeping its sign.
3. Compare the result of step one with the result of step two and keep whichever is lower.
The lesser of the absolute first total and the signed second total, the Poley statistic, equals 22.7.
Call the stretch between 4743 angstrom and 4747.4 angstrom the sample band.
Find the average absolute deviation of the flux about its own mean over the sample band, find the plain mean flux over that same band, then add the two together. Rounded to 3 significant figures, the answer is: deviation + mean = 3.97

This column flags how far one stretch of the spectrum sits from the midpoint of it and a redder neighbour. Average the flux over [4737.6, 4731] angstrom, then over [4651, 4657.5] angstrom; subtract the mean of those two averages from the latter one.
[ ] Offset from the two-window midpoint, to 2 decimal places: 0.04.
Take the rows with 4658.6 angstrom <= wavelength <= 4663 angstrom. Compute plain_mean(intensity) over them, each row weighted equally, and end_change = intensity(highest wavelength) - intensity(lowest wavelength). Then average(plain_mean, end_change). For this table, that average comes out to 2.11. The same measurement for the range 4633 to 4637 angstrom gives 1.94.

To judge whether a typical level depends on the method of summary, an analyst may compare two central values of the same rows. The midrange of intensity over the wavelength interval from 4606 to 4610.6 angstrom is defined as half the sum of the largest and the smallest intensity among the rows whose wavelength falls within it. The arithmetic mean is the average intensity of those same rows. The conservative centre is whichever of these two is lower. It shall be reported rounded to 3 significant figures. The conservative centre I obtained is 4.27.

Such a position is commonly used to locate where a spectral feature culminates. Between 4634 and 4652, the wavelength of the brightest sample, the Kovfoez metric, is 4634.53 angstrom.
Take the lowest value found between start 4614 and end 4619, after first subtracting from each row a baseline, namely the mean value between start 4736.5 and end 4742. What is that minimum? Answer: 0.30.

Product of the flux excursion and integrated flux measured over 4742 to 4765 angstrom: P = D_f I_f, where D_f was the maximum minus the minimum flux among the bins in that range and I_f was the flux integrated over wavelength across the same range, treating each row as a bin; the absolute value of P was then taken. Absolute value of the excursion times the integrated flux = 64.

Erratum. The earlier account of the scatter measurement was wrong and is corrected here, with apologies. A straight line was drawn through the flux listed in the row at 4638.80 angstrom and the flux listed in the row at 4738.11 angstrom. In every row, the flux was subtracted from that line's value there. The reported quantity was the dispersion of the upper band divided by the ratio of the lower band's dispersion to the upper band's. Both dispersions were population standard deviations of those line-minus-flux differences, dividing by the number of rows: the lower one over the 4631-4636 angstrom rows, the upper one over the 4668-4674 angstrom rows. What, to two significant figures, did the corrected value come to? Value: 0.49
